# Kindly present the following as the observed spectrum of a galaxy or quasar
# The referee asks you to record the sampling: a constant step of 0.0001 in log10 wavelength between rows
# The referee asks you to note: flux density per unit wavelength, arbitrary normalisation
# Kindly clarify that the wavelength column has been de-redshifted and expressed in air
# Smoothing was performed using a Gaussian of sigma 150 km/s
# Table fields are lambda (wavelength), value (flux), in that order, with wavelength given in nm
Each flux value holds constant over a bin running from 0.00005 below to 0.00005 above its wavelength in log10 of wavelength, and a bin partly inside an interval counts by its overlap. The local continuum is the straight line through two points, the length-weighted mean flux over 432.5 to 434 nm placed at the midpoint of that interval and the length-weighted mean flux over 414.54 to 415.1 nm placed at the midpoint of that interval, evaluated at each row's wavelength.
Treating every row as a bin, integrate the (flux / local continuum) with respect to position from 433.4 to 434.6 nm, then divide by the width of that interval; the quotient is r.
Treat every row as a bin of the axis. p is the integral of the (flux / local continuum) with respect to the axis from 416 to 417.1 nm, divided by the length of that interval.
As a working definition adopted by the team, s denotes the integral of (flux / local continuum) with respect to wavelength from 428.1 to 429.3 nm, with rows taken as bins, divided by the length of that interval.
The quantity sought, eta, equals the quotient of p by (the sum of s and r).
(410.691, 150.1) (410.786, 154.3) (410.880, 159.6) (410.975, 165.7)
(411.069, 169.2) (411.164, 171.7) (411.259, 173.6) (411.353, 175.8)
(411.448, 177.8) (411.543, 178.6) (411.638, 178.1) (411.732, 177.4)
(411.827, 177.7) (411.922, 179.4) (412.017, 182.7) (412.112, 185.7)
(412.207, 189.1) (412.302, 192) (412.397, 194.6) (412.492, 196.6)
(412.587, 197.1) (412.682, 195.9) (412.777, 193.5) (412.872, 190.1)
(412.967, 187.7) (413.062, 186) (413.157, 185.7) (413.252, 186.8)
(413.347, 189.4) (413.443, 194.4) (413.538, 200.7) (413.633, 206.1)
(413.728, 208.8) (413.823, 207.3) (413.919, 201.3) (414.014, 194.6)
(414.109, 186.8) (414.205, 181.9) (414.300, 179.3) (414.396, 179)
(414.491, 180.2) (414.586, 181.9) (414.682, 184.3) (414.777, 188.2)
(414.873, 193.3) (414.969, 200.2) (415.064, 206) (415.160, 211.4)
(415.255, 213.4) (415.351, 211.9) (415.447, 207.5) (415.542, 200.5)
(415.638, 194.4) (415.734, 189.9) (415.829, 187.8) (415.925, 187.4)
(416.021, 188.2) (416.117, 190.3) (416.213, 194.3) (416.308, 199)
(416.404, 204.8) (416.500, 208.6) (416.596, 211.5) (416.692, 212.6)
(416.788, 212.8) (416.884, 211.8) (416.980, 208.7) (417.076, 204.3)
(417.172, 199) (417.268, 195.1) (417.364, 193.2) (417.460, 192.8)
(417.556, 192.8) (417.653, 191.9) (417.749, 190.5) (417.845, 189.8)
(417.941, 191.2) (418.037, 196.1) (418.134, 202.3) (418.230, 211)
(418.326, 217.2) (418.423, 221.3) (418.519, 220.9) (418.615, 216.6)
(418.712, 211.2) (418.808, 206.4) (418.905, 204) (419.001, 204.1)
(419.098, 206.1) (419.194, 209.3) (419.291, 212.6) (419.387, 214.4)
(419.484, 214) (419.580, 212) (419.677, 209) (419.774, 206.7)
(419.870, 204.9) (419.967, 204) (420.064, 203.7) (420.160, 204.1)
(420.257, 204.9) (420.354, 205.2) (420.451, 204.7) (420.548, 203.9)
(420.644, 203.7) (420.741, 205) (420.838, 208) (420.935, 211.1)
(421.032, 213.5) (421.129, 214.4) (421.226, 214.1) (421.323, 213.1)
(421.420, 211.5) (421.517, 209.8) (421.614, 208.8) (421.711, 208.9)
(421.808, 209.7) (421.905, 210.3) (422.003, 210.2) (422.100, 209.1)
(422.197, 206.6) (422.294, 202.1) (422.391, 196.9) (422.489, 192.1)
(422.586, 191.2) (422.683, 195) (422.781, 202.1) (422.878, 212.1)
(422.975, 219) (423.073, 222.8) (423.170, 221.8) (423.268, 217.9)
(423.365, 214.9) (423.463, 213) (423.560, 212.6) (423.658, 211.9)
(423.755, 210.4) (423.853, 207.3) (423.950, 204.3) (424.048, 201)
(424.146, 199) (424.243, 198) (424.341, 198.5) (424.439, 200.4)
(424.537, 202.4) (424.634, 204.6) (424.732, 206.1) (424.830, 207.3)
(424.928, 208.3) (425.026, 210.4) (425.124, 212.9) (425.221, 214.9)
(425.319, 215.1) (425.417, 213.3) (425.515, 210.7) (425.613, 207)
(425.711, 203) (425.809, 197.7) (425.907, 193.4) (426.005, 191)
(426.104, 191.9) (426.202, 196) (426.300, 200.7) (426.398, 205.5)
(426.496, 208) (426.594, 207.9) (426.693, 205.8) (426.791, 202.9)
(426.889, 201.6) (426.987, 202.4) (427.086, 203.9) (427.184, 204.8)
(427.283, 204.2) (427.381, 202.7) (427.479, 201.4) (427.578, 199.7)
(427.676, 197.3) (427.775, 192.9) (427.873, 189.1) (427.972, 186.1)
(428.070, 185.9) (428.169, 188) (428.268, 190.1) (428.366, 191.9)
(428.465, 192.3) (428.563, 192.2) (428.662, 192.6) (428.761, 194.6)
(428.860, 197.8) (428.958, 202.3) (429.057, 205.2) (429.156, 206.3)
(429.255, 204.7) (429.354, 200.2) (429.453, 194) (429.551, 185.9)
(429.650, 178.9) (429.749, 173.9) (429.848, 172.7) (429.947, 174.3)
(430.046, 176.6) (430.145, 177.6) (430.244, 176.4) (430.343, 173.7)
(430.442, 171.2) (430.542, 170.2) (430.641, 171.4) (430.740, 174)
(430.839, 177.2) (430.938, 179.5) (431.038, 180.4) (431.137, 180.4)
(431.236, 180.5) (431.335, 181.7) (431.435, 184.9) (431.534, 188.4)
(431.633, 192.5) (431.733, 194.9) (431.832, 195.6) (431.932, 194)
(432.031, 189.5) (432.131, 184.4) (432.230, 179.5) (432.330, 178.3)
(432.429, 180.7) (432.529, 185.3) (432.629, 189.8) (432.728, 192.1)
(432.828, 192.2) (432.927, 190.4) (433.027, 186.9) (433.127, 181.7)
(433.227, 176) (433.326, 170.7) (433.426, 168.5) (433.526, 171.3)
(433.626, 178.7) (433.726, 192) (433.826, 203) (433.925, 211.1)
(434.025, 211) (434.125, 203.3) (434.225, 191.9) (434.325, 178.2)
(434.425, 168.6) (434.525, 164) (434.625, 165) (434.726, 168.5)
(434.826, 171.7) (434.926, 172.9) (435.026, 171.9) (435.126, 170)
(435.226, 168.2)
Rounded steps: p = 1.07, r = 1.00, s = 1.04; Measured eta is 0.521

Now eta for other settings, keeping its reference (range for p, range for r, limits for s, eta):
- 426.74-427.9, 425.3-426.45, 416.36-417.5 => 0.498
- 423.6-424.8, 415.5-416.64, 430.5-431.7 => 0.542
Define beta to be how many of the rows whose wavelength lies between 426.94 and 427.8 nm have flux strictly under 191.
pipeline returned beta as 0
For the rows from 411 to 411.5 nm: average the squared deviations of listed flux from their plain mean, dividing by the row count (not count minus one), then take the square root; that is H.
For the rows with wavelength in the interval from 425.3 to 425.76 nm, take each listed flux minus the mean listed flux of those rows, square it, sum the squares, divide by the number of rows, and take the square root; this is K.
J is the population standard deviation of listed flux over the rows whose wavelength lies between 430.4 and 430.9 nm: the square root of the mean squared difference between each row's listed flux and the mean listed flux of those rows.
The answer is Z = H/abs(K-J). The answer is 1.6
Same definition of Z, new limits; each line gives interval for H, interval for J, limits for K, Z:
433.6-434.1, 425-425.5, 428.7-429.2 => 4.5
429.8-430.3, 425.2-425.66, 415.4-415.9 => 0.4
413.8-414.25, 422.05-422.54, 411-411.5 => 2.9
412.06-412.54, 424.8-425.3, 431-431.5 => 3.6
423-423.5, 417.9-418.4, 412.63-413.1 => 0.6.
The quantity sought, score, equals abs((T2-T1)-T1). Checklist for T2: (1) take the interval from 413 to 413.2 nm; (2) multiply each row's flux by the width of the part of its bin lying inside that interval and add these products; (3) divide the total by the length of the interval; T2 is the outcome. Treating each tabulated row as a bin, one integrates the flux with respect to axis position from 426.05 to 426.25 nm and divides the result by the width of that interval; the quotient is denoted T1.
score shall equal 200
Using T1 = 193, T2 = 186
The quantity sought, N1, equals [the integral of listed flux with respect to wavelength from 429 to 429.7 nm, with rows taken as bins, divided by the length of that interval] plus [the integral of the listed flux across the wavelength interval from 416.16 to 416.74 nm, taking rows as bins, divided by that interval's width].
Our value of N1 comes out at 402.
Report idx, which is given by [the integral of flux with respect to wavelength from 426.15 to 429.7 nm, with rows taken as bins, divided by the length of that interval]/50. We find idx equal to 3.95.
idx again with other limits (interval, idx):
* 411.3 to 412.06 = 3.57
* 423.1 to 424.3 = 4.19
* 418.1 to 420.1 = 4.20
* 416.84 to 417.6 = 4.00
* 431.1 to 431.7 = 3.70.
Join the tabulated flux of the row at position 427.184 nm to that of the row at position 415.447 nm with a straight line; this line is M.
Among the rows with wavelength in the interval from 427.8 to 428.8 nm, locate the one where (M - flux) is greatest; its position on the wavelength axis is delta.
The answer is 428.070 nm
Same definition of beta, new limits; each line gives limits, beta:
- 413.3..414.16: 2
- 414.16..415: 7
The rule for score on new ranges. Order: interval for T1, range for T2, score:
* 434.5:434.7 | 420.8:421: 119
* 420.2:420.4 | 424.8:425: 201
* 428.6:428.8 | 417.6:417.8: 195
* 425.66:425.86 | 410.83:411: 239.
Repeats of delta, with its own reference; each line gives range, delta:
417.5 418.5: 417.845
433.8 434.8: 434.525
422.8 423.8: 423.755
